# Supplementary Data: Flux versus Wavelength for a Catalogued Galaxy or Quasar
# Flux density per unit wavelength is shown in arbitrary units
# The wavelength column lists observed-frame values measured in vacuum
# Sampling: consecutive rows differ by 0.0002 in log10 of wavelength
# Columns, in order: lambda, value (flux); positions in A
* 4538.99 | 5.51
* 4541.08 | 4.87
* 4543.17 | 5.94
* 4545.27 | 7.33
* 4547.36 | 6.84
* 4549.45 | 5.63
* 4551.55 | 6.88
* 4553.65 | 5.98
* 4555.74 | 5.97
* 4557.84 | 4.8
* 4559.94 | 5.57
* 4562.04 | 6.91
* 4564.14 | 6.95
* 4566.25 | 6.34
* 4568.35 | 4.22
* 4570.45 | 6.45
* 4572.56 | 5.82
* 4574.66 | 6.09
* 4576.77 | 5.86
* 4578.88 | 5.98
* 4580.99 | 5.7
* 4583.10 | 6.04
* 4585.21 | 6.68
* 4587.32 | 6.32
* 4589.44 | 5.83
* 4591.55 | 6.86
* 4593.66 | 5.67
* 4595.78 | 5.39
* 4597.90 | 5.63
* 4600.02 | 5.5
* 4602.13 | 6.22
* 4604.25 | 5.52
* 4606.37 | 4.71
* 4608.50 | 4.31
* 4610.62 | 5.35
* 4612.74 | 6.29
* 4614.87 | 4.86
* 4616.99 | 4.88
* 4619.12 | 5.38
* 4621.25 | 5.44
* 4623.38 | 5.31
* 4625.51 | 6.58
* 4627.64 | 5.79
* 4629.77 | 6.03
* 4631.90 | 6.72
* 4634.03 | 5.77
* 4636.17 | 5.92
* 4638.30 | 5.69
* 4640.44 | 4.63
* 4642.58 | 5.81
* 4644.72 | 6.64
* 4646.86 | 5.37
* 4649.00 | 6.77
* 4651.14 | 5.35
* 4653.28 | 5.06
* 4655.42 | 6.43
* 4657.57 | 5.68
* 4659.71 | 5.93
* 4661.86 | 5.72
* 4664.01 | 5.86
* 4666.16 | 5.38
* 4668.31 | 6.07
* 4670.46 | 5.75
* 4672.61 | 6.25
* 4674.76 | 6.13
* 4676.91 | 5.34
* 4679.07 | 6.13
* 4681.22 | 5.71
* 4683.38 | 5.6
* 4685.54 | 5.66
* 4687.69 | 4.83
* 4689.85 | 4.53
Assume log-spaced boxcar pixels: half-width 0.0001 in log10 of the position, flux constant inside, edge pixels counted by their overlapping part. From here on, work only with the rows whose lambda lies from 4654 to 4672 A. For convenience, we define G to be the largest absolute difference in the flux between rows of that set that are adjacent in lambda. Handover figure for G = 0.75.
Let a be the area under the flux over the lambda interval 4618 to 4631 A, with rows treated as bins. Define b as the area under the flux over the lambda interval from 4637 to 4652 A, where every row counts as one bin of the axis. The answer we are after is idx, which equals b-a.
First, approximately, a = 75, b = 86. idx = 11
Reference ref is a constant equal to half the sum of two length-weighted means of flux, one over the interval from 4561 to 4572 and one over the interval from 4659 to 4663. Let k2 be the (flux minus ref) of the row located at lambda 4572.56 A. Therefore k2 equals -0.16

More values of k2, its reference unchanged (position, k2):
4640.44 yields -1.35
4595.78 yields -0.59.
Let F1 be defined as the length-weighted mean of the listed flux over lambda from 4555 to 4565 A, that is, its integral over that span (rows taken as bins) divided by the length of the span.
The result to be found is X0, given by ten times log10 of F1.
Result 7.80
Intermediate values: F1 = 6.03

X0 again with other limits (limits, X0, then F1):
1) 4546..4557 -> 7.97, 6.27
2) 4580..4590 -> 7.87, 6.13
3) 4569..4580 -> 7.76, 5.97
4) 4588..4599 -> 7.70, 5.89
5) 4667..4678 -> 7.71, 5.90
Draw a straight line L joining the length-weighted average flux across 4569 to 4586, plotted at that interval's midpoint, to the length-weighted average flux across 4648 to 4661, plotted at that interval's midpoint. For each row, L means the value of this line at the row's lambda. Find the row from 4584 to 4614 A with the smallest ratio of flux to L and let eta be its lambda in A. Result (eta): 4608.50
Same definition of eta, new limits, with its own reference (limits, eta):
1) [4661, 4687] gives 4676.91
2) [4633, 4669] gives 4640.44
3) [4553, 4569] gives 4568.35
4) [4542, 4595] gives 4568.35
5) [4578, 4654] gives 4608.50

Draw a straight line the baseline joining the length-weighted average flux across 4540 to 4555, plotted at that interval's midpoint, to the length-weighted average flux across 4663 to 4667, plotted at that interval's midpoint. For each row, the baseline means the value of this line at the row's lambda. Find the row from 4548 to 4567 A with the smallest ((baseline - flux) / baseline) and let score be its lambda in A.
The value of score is 4564.14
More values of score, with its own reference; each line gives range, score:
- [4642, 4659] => 4649.00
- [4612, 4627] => 4625.51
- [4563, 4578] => 4564.14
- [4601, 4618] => 4612.74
